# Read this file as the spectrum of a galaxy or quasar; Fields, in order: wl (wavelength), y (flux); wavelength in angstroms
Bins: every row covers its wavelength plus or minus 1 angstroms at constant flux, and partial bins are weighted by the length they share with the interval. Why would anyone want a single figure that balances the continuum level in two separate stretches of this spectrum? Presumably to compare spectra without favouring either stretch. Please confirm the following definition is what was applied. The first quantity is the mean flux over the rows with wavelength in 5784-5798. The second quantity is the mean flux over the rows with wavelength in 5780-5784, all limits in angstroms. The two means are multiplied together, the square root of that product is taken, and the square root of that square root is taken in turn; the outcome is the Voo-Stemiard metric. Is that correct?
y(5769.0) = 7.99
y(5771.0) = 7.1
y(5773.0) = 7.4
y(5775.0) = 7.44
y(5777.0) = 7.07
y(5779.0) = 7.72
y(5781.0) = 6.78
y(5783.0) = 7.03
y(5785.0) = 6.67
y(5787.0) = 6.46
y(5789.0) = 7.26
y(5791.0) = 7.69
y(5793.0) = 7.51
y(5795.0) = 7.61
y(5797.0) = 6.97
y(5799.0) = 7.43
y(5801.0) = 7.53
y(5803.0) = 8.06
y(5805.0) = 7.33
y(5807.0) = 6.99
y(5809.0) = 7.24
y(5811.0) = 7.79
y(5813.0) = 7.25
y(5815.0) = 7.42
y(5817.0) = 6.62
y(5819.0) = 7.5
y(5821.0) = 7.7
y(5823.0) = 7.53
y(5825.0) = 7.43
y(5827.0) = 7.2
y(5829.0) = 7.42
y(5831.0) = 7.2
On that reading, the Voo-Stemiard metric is 2.65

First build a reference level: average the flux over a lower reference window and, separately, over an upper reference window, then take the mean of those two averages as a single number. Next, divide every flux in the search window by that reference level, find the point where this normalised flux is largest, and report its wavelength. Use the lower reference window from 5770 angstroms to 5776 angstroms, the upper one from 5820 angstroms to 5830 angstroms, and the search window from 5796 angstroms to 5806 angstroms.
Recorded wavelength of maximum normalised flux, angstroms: 5803.0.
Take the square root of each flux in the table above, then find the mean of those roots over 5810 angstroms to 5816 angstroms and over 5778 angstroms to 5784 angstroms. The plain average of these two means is 2.71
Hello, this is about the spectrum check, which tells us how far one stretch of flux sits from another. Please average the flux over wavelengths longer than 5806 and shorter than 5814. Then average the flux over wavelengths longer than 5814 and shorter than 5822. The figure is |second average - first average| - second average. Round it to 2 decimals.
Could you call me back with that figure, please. -7.30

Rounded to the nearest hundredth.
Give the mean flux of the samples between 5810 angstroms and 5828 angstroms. 7.38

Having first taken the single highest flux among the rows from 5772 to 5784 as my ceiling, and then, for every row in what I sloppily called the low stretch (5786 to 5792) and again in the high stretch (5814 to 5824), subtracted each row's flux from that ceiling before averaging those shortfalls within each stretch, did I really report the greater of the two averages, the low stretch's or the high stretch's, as 0.58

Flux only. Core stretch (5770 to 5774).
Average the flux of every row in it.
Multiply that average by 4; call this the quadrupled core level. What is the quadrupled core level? 29.0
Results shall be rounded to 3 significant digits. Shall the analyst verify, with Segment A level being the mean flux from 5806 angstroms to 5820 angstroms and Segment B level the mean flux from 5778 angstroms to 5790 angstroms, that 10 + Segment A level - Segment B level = 10.3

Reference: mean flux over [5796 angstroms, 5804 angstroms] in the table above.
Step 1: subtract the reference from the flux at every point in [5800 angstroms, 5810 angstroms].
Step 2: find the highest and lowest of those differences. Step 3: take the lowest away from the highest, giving 1.07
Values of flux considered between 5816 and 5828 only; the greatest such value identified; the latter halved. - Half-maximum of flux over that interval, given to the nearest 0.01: 3.85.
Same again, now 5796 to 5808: 4.03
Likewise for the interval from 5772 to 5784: 3.86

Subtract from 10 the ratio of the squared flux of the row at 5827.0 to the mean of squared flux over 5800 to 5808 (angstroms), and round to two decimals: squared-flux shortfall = 9.08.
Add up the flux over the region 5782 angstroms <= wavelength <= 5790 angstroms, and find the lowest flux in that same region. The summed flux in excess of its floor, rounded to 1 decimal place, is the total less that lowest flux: 21.0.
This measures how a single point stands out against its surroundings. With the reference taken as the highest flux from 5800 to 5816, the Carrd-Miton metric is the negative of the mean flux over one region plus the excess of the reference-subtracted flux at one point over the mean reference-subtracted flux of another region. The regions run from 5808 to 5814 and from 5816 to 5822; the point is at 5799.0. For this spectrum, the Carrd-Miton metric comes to -7.3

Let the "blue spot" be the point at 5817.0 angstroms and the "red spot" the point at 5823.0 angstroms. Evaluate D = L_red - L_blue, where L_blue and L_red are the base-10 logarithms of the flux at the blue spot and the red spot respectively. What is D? 0.06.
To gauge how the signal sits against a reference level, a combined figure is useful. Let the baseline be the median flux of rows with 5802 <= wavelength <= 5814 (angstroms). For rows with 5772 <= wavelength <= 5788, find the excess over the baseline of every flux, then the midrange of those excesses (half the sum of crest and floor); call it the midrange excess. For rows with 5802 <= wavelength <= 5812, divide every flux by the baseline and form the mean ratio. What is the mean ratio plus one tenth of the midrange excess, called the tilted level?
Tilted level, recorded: 1.01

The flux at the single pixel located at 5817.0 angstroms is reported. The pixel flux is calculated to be 6.62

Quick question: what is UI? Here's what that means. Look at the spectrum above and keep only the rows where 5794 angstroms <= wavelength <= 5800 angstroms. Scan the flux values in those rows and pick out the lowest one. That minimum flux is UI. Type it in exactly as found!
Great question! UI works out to 6.97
